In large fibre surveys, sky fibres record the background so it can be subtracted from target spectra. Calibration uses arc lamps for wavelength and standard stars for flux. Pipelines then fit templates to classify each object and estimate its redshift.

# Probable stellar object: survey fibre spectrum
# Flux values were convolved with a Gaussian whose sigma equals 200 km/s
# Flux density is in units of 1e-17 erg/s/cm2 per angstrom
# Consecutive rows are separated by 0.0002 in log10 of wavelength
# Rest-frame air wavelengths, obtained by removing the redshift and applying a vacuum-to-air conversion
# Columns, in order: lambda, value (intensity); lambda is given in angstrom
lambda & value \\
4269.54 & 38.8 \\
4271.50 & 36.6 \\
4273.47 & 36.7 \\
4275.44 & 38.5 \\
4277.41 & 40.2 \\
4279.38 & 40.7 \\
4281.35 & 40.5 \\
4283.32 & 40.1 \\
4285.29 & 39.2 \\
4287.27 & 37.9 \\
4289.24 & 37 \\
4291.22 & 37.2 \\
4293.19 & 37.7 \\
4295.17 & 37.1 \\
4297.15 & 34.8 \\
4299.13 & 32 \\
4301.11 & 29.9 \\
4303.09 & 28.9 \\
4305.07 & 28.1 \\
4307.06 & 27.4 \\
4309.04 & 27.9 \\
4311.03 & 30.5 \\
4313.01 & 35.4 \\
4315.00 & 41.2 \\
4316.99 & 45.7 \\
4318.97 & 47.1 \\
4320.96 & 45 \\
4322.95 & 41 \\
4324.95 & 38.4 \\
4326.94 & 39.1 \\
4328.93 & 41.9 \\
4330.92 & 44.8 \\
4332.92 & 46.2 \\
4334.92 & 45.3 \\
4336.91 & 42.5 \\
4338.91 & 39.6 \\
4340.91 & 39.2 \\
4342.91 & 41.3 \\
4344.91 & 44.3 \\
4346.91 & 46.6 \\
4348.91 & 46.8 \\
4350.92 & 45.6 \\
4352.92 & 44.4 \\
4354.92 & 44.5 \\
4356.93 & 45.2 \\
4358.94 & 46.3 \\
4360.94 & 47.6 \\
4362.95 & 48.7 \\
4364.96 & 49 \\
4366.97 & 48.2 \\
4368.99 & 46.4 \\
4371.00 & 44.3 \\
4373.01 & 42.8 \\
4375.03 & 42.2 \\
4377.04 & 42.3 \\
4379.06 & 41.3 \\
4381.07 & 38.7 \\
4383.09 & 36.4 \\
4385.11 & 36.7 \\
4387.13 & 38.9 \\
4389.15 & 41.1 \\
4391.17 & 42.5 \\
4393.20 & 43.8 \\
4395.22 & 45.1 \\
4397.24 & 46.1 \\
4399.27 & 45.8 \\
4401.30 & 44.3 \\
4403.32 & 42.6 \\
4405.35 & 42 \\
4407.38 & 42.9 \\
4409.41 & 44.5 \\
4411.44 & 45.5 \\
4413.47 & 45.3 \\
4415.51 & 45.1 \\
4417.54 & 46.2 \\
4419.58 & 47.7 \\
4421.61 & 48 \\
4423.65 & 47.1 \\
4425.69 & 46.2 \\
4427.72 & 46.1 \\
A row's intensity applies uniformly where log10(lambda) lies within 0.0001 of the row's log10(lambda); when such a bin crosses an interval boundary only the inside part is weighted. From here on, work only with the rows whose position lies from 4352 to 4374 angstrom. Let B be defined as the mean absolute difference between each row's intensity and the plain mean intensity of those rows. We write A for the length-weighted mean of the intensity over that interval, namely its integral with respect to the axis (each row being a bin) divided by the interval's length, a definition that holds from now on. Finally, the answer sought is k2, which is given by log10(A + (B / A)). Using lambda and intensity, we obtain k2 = 1.66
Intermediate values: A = 46.1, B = 1.72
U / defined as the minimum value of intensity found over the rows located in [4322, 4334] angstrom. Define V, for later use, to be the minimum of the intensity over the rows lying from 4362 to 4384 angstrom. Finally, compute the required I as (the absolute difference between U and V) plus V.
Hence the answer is 38.4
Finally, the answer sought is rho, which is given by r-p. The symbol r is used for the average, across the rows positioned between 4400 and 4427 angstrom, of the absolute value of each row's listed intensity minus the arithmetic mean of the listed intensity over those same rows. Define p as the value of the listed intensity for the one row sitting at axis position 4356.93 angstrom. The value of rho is -44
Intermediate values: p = 45.2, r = 1.5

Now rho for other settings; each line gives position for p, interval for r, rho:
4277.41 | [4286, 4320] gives -35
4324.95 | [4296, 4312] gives -37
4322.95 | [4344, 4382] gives -39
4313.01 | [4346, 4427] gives -33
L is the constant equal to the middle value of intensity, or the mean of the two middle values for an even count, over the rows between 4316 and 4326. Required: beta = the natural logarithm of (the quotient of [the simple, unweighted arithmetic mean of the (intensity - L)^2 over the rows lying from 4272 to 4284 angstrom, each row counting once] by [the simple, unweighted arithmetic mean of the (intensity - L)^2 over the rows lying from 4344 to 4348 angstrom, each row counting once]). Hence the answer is 3.1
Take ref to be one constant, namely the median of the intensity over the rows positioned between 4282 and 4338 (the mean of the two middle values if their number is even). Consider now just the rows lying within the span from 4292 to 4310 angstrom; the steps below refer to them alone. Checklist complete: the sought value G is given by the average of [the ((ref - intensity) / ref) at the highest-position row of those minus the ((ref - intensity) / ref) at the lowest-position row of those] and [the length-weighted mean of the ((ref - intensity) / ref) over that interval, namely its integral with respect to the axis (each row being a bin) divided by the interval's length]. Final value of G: 0.214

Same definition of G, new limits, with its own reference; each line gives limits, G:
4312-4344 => -0.129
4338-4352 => -0.147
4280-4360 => -0.095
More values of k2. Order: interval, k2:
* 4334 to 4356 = 1.64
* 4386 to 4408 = 1.64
